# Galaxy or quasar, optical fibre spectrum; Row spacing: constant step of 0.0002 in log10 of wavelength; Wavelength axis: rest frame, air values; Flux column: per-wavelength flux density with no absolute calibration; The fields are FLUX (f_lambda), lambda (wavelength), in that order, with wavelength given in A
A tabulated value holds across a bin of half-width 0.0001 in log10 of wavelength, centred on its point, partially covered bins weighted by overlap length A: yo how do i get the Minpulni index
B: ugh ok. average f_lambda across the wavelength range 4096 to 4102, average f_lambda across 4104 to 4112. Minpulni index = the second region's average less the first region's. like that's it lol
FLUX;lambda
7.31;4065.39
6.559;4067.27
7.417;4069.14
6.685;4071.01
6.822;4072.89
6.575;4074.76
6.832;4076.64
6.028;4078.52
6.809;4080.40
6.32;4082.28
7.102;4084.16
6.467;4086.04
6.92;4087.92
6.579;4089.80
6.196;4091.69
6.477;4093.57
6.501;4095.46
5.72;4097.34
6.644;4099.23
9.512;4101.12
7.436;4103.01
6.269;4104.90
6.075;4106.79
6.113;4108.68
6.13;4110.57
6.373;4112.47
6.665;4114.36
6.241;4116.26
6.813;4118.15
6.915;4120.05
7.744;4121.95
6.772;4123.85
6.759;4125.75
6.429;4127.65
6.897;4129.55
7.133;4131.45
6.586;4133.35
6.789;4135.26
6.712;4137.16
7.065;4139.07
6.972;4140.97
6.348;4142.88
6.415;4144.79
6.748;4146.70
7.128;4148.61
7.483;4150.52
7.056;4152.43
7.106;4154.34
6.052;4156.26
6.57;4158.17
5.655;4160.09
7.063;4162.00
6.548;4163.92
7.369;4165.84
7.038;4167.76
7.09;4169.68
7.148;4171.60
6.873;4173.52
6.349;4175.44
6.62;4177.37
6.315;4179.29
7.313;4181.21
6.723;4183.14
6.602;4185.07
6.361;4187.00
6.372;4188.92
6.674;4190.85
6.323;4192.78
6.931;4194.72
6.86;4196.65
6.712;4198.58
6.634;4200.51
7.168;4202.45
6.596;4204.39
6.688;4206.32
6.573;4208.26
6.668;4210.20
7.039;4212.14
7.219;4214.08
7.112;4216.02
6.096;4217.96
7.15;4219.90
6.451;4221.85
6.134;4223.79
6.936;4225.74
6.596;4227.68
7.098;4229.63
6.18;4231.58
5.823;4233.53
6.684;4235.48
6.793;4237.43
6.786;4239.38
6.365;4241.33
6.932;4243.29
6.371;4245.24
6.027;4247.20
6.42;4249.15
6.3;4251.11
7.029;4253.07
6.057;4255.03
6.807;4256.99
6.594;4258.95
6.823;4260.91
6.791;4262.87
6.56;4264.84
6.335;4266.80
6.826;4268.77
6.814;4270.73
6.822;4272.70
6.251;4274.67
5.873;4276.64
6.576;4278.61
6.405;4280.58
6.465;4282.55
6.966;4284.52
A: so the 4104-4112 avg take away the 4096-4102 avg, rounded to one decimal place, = -1.1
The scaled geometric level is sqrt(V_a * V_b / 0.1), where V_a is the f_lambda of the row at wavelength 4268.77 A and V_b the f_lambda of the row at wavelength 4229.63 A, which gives 22.0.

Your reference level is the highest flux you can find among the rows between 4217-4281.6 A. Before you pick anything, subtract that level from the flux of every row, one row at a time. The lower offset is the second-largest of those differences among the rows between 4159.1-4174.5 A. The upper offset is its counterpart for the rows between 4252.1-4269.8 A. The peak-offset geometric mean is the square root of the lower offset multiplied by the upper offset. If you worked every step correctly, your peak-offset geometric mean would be 0.03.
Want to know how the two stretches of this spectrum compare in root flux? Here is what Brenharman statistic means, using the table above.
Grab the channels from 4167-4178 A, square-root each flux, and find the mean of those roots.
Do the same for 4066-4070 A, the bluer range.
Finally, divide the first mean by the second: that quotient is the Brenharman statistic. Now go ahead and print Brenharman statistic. 0.99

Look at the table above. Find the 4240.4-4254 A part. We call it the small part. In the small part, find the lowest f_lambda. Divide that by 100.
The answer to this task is 0.0603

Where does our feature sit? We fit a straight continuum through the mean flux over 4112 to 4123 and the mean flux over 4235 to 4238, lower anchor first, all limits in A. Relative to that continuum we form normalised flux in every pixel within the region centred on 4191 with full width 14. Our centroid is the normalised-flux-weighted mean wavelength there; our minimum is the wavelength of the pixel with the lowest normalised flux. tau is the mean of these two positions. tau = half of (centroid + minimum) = 4191.9 A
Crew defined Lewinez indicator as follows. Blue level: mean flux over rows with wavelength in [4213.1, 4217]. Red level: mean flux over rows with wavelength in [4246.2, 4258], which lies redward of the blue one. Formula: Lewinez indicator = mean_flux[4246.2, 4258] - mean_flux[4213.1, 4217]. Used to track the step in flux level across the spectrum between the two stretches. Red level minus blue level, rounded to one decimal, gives -0.7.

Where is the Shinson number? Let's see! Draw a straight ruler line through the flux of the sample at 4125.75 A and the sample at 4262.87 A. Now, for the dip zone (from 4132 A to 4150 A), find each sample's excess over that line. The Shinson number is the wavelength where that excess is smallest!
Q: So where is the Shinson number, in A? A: 4142.88 A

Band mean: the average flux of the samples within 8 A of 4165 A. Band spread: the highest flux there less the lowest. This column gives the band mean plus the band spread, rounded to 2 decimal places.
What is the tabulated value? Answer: 8.52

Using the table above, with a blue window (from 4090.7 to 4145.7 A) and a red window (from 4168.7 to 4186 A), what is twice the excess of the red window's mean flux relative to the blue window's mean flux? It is 0.14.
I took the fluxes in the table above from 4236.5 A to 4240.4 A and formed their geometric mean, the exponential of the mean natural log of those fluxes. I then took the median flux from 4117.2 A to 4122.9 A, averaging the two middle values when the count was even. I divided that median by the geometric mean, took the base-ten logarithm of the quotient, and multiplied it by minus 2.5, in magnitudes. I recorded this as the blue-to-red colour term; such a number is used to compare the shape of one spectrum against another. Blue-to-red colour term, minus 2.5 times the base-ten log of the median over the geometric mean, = -0.020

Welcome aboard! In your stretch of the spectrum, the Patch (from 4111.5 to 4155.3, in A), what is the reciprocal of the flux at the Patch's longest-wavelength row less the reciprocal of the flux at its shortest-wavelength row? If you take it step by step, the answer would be -0.016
